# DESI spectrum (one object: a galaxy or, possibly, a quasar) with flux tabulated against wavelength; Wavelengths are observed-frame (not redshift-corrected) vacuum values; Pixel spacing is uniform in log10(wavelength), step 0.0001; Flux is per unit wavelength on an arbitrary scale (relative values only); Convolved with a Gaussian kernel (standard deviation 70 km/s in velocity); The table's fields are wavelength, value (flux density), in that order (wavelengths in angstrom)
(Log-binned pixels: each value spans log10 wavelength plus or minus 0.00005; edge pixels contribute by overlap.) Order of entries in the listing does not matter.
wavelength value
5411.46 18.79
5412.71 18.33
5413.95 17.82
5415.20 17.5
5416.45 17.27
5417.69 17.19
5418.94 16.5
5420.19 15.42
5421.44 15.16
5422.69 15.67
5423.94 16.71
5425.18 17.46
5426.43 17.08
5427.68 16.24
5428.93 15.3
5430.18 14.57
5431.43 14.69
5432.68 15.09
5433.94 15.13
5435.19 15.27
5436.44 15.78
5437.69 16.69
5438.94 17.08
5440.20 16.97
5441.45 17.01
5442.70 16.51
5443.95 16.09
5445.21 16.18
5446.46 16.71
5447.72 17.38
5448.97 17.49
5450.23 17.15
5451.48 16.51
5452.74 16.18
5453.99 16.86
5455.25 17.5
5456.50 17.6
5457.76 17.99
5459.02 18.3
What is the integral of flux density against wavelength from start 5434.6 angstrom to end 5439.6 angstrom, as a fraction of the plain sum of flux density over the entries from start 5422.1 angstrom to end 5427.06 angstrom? 1.21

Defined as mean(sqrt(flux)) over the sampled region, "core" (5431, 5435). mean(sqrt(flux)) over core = 3.87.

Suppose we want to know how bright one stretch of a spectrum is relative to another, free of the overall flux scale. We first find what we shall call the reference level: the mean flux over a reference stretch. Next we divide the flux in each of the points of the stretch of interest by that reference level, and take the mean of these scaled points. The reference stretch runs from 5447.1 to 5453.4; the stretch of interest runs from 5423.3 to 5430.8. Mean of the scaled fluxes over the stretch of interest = 0.958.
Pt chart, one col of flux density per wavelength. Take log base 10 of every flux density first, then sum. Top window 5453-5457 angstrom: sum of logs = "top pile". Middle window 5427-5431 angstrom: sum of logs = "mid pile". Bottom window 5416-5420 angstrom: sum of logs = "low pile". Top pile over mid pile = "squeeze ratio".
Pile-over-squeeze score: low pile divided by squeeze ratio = 3.53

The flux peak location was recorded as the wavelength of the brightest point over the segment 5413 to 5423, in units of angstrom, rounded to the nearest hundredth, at 5413.95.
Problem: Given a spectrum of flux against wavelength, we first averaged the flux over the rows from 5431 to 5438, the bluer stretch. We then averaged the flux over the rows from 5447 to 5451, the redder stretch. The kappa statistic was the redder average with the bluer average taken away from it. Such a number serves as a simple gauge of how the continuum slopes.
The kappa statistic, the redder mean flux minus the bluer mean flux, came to 1.9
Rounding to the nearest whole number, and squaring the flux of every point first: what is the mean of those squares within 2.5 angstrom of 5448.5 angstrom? 295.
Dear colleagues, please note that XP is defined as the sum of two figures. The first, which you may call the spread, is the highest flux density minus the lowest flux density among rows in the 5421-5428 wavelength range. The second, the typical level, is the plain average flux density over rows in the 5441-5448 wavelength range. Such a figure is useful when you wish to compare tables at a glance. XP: 18.9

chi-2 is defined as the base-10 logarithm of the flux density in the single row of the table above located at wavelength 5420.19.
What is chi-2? 1.19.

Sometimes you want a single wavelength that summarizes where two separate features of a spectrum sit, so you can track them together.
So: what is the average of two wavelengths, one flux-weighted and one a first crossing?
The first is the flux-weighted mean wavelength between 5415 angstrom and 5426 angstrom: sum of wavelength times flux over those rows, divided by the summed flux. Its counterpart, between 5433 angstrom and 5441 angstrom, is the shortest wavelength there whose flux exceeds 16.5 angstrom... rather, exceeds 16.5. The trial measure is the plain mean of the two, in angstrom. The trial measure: 5428.9 angstrom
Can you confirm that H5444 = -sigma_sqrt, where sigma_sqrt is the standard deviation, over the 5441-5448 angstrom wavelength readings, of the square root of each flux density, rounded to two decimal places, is -0.06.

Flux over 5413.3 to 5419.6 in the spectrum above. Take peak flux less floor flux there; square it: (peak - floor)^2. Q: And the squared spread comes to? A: 2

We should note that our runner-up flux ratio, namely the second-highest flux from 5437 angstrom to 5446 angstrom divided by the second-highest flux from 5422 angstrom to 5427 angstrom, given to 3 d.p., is 0.996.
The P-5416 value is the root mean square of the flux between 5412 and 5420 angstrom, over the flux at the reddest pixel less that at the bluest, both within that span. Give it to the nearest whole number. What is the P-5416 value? -10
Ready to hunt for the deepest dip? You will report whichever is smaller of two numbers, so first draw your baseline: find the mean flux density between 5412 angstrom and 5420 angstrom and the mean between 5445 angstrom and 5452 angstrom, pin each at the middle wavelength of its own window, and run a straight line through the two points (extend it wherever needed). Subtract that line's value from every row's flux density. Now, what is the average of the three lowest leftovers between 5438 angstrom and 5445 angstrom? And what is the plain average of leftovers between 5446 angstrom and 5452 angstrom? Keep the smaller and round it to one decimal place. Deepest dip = -0.5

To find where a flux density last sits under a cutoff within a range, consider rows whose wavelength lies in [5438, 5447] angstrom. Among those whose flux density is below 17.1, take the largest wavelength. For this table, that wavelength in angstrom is 5446.46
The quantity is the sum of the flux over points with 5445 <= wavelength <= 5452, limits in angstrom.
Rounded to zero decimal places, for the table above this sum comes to 101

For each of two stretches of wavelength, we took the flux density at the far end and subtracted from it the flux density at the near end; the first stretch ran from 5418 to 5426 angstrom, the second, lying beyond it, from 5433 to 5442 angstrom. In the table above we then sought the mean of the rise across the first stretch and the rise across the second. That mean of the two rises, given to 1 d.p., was 1.4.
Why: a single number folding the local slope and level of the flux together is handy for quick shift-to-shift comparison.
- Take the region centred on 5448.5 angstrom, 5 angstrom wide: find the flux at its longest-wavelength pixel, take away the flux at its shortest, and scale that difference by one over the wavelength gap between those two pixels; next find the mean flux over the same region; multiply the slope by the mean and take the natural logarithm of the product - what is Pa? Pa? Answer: 0.70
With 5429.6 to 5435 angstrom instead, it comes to 0.80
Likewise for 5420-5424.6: 1.69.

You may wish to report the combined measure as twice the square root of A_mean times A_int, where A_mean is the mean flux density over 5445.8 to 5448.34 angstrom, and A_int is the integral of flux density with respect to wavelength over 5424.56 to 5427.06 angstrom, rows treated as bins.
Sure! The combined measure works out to 54.2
